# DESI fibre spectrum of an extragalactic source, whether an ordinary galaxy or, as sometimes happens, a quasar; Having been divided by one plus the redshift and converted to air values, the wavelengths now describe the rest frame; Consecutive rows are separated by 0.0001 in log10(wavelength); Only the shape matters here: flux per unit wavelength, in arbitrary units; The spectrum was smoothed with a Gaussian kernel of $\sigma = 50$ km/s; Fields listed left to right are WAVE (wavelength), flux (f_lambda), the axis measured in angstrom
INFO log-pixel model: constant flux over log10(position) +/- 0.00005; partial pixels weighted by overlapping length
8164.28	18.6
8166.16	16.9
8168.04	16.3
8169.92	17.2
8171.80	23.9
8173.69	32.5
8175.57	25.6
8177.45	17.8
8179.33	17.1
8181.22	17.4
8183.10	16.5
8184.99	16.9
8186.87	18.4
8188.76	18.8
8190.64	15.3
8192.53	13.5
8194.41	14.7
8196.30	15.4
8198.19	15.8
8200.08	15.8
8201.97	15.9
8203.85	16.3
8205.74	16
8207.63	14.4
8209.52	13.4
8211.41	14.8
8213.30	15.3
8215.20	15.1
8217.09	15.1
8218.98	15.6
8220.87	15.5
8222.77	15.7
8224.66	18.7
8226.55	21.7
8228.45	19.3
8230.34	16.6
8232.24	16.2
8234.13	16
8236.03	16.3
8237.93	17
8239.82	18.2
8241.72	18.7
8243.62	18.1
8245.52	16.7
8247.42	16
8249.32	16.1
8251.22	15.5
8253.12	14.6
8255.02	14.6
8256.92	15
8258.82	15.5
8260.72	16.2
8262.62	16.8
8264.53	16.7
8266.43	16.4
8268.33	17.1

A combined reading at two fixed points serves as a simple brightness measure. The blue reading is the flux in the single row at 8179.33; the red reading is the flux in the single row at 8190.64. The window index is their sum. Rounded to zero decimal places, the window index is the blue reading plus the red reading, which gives 32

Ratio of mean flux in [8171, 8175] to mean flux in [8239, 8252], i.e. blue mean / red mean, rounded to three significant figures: 1.65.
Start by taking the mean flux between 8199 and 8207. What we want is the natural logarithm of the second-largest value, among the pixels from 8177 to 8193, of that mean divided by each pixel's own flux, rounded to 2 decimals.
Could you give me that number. 0.04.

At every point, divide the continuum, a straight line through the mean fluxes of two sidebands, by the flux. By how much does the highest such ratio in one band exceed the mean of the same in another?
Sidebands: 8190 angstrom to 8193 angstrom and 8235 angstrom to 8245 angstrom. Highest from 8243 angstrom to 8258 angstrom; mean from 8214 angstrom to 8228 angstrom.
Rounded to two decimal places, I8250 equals 0.29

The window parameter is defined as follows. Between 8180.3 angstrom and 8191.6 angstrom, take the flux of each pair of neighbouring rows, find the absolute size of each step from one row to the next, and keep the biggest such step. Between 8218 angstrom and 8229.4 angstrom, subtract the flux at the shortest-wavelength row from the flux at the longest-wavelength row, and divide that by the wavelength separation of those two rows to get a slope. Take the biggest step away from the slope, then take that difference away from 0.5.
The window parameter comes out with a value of 3.6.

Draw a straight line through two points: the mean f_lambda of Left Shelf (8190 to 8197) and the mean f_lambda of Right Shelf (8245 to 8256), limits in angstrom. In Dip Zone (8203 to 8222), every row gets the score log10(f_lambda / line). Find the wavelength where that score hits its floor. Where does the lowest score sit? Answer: 8209.52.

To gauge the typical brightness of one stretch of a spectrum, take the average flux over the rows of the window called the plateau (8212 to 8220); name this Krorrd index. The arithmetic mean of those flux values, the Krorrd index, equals 15.3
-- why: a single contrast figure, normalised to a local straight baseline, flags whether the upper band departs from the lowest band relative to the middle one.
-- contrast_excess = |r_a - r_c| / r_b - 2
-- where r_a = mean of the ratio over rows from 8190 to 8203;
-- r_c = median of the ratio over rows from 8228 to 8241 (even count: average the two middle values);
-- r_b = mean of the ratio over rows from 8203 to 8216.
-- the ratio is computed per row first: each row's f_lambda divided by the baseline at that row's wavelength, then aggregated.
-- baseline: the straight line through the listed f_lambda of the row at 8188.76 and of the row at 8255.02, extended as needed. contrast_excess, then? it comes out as -1.77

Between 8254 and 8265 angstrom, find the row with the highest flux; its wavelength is 8262.62 angstrom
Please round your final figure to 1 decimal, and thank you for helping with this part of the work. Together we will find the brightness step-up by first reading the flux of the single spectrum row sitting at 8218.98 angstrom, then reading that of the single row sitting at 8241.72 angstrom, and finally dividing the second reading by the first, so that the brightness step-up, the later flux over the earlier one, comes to 1.2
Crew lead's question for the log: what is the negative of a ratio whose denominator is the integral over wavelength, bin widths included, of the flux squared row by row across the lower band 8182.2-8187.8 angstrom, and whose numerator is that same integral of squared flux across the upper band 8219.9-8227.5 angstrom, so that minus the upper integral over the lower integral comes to -1.5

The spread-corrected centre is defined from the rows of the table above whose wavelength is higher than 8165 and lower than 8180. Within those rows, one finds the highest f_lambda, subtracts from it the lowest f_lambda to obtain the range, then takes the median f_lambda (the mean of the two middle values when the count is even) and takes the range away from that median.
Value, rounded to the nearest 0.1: 1.3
